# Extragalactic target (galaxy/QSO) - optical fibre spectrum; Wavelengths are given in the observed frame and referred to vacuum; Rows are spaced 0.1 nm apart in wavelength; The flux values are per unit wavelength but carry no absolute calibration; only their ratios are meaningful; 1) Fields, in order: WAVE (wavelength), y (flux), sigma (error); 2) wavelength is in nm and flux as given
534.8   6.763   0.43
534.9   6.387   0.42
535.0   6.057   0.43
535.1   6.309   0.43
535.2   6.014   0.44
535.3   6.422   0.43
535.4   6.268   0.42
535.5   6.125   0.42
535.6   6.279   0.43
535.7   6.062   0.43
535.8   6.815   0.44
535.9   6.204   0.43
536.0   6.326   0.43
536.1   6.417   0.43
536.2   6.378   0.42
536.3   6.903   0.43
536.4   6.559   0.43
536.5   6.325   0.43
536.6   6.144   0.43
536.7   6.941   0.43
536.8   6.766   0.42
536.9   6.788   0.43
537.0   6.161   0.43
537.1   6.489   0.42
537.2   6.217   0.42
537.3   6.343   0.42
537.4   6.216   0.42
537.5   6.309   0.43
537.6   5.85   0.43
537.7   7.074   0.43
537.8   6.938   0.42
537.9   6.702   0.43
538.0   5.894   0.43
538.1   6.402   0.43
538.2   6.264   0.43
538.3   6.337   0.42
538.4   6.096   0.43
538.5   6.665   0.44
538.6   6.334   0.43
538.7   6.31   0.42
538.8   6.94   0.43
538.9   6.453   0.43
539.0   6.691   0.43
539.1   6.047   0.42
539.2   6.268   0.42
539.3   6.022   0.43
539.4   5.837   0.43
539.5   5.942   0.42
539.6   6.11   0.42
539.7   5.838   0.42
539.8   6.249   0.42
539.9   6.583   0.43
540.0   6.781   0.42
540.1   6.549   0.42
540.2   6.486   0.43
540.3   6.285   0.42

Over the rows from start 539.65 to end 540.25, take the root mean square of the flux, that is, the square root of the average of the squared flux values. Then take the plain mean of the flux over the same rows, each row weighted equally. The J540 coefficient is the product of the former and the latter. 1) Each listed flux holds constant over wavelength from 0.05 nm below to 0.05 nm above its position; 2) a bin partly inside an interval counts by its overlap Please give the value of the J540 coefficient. 41.2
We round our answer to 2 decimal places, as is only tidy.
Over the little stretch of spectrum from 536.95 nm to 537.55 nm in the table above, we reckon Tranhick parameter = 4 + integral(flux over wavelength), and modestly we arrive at 7.77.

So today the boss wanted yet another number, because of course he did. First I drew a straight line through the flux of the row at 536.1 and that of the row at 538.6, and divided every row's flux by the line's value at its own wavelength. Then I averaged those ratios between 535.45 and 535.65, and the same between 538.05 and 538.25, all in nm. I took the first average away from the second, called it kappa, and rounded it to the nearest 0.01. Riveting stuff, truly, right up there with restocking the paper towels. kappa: 0.03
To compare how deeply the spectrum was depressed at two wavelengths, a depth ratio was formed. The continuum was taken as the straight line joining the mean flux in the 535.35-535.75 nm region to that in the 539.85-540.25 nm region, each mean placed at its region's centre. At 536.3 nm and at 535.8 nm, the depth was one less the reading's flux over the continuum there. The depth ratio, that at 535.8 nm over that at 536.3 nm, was 0.9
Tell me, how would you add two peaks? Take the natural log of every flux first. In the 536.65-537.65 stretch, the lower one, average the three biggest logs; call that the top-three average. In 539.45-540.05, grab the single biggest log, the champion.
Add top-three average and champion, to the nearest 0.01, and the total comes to 3.84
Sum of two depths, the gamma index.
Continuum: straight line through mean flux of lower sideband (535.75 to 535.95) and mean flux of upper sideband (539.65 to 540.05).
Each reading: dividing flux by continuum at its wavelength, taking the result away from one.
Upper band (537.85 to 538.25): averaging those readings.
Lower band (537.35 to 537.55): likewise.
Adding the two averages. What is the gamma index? 0.047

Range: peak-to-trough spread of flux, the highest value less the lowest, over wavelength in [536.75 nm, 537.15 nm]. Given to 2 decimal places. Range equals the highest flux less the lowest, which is 0.63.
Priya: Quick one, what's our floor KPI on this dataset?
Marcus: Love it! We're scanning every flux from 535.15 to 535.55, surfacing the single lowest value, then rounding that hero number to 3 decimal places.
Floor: 6.014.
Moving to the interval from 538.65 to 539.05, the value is 6.310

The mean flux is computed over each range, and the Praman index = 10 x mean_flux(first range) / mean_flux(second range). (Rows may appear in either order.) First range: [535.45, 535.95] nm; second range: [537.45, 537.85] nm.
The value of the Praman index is 9.6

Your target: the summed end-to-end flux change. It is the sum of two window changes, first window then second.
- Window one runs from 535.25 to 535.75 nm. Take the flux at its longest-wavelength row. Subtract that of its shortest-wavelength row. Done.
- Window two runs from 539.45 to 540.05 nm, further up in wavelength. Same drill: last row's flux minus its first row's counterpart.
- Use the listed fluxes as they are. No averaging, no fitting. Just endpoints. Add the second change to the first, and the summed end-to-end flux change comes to 0.48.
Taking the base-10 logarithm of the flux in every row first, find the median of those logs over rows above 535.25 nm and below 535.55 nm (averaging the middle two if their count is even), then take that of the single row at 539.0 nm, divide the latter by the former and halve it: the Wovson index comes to 0.518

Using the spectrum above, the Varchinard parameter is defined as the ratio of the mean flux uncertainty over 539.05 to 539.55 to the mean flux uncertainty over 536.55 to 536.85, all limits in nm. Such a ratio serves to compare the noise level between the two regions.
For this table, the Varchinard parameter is 0.99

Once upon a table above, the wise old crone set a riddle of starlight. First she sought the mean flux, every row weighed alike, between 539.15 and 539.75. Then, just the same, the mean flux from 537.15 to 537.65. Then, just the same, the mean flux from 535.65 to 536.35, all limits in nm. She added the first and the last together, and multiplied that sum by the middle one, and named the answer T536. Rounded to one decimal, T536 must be 77.0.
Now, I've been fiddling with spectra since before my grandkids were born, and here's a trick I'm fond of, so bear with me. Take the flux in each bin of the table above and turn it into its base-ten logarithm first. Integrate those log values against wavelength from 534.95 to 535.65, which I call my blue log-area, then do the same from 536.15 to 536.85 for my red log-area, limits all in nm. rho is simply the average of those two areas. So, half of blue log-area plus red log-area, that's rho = 0.564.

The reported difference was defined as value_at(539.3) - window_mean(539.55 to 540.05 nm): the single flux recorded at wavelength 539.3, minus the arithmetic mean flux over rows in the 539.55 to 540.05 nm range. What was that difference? -0.290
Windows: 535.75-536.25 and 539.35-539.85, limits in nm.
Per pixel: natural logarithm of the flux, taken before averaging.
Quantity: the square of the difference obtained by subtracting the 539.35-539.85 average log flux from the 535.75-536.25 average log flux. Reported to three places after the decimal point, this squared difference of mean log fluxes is 0.005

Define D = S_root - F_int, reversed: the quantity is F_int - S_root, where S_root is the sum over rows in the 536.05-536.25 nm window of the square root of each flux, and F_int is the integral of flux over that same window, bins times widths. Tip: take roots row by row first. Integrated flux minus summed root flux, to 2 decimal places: -3.78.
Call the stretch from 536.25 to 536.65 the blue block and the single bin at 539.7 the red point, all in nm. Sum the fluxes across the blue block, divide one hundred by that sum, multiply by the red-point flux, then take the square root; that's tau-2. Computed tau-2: 4.74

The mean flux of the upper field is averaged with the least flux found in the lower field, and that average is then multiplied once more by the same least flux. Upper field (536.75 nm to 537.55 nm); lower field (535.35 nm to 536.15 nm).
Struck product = 37.8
